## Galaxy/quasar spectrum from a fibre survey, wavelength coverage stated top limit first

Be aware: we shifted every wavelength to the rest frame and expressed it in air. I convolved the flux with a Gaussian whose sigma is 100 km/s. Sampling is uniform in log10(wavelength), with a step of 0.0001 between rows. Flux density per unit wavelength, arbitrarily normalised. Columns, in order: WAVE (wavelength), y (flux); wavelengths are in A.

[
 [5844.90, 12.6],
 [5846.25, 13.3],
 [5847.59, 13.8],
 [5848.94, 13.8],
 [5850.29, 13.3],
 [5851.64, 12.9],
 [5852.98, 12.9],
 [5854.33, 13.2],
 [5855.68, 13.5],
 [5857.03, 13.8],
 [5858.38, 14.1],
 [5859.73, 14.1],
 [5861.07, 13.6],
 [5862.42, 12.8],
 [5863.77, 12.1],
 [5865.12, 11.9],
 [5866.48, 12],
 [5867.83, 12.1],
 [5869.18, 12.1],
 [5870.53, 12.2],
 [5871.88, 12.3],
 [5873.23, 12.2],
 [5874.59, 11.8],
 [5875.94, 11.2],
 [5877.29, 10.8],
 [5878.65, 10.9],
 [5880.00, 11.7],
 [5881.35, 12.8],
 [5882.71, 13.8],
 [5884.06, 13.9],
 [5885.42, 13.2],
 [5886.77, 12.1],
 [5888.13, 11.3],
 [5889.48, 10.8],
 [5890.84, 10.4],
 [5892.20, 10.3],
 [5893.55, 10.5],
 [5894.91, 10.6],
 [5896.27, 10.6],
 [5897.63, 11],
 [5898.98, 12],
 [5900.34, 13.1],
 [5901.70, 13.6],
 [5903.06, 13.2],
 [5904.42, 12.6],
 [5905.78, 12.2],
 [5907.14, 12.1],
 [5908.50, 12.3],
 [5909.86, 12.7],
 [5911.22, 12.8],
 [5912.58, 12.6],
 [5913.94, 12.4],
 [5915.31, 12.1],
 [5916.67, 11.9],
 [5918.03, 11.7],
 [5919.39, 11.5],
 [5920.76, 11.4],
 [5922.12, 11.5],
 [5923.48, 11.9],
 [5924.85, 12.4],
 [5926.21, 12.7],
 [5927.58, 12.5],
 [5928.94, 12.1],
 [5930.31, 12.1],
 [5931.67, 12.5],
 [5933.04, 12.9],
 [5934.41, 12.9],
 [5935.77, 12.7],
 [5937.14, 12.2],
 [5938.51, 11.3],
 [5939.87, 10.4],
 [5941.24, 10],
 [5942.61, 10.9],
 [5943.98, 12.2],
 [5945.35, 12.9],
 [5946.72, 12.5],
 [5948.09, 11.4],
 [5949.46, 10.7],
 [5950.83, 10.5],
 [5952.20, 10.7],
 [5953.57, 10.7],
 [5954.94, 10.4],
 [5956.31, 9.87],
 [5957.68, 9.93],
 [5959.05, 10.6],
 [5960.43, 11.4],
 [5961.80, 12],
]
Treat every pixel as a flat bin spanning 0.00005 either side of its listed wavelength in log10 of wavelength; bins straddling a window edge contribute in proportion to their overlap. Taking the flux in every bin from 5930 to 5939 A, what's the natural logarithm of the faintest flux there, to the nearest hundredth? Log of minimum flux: 2.42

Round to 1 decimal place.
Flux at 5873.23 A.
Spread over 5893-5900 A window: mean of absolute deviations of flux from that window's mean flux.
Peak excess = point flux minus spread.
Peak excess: 11.8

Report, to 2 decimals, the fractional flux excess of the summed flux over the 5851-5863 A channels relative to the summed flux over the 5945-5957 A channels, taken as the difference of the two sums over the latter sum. 0.21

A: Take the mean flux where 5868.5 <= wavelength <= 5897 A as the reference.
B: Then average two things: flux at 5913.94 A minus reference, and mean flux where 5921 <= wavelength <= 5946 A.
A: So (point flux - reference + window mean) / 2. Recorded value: 6.4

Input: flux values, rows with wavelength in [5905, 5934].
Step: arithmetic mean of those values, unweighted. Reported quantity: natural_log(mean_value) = 2.502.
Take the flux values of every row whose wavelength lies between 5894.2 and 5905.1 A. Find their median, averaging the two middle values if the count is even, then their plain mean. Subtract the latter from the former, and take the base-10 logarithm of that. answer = -0.7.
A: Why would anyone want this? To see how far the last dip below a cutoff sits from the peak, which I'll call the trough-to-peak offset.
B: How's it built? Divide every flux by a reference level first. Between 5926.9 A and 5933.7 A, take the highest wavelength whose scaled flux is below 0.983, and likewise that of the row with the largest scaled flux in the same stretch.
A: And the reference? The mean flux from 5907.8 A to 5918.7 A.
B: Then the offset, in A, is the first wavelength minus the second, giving -2.7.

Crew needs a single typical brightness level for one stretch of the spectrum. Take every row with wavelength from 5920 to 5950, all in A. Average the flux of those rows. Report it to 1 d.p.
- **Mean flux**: 11.9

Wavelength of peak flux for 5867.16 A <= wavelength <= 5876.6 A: 5871.88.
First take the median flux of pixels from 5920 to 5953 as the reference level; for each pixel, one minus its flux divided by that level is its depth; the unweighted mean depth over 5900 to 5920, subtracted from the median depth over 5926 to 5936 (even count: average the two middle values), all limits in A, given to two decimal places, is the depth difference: -0.01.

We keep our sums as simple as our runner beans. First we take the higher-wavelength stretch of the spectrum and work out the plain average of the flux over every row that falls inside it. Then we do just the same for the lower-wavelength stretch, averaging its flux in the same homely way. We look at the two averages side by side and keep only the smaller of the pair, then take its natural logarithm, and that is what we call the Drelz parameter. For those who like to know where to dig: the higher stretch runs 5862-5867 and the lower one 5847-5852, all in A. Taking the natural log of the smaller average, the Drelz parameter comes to 2.50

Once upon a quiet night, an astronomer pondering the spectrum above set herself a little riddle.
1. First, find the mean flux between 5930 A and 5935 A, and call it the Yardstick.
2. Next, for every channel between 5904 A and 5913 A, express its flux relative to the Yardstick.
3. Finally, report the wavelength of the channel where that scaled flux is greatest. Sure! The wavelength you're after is 5911.22 A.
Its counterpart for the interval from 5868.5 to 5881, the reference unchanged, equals 5871.88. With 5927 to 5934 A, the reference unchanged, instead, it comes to 5933.04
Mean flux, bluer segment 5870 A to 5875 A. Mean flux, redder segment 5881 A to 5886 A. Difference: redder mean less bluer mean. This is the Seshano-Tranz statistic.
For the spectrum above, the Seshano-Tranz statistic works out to 1.3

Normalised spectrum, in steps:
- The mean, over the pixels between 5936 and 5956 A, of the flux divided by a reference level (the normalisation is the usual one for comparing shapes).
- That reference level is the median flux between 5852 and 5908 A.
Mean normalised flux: 0.93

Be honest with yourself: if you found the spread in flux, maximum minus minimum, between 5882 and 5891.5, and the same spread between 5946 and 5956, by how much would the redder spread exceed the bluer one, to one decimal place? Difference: -1.4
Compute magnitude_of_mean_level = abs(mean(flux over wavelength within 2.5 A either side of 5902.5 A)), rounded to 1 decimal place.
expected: 13.1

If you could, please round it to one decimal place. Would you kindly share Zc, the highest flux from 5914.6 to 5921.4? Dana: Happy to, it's 12.1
